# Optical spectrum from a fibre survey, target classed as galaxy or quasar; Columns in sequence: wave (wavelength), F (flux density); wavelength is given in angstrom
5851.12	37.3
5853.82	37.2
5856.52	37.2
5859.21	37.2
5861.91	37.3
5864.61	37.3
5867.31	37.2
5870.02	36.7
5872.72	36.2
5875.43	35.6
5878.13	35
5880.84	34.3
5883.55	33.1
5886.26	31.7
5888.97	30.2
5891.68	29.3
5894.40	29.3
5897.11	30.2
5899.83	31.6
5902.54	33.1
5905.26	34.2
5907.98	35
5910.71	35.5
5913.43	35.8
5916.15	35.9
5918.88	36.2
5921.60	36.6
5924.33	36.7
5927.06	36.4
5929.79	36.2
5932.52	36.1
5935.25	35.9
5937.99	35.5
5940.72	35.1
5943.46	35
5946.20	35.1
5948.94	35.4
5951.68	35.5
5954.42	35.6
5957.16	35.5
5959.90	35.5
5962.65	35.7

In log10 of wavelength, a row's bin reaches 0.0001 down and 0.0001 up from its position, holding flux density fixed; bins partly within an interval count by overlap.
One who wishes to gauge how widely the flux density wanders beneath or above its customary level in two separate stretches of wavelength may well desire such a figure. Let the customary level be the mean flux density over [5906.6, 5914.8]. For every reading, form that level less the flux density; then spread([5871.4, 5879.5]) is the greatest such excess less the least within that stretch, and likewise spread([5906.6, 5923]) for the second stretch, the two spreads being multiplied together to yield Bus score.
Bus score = 1.9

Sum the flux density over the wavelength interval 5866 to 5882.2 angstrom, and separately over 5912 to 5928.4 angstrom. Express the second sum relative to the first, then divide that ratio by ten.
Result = 0.101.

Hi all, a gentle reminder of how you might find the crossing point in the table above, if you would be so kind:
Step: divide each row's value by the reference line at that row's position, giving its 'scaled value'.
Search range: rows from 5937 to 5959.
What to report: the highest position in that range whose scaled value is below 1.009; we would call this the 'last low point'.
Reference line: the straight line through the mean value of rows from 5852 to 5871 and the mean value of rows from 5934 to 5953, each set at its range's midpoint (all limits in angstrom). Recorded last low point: 5948.94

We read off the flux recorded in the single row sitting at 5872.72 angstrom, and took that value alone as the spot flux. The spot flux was 36.2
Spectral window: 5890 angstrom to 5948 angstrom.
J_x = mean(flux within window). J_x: 34.5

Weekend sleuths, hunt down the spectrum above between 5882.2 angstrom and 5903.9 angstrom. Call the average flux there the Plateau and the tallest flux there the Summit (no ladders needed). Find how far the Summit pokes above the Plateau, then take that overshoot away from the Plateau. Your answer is 29.0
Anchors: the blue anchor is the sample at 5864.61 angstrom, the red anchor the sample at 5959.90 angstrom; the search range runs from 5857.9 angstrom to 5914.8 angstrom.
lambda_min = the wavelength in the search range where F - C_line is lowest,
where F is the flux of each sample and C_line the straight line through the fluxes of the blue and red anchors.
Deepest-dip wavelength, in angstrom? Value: 5891.68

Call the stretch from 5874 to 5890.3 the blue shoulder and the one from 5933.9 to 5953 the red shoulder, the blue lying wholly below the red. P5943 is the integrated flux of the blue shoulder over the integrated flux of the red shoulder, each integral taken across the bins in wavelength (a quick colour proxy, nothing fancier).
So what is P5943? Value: 0.80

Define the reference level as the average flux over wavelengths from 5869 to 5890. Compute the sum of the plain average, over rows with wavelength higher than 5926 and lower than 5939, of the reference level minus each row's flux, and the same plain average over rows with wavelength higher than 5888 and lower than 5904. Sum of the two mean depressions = 1.6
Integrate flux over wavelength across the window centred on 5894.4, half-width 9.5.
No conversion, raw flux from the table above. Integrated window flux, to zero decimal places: 585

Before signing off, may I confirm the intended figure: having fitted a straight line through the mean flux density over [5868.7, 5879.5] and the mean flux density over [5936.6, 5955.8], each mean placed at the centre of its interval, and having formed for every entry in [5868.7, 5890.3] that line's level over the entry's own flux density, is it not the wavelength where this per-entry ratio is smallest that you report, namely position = 5870.02 angstrom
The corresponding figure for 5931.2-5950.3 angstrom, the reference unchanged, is 5932.52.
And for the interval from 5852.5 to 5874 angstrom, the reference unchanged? 5864.61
